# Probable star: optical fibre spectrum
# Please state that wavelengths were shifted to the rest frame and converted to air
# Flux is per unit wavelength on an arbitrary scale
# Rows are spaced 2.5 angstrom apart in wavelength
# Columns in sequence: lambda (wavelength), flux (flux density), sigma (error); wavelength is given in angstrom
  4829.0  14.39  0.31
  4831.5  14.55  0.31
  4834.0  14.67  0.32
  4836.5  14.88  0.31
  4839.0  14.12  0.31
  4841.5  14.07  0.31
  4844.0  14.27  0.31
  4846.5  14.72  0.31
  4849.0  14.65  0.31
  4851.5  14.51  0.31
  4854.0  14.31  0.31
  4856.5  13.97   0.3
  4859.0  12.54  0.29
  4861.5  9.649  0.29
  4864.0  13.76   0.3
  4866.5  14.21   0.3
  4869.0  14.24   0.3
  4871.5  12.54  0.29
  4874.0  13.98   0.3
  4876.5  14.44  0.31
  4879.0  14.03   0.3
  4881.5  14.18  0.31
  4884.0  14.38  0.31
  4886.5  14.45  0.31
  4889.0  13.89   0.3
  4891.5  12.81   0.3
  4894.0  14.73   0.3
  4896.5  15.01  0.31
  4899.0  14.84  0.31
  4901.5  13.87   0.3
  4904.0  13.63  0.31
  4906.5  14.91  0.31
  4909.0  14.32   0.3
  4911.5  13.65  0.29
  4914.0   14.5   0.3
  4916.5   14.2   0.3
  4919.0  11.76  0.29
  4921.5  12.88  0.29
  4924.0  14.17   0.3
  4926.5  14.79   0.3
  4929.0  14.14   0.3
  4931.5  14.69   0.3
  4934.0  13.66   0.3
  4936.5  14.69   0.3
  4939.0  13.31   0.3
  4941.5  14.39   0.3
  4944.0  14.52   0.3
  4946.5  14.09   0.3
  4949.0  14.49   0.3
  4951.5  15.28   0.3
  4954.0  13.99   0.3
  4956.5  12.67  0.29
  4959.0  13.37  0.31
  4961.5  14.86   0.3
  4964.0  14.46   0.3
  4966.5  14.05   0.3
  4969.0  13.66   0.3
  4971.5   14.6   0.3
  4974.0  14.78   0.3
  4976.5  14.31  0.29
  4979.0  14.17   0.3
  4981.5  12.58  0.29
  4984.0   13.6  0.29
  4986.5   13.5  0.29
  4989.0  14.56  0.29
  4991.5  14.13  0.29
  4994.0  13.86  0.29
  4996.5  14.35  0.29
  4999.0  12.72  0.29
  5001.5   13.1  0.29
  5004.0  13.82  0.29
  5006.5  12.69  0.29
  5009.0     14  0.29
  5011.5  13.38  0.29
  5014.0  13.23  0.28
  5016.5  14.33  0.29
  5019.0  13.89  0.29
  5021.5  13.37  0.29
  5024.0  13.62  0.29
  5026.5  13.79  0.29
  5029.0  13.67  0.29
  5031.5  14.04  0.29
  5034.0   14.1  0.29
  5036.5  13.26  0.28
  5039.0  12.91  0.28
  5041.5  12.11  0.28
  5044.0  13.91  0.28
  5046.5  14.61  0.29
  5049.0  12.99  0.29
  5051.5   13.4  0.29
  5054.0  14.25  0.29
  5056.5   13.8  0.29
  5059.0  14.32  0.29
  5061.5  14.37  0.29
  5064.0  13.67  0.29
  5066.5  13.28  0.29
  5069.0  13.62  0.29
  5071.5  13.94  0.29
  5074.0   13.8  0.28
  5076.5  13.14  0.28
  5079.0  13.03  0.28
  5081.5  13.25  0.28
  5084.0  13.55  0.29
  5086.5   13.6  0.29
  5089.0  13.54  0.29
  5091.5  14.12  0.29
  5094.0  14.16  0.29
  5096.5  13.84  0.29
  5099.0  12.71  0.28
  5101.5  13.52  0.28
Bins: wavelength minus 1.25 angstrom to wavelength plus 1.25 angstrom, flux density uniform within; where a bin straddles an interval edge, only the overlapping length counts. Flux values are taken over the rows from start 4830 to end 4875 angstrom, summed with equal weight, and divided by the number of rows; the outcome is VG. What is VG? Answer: 13.9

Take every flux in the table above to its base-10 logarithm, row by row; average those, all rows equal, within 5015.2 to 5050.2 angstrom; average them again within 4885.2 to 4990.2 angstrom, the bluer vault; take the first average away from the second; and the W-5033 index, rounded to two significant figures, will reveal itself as 0.014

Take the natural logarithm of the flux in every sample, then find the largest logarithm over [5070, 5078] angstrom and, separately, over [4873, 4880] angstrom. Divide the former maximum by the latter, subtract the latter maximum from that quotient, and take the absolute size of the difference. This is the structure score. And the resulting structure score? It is 1.68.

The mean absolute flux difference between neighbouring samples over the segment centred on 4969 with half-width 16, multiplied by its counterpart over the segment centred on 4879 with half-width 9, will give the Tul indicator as 0.34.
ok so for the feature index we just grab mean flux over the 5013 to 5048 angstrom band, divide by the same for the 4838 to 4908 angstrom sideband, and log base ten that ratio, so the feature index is -0.010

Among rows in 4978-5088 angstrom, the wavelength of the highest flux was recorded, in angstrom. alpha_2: 5046.5 angstrom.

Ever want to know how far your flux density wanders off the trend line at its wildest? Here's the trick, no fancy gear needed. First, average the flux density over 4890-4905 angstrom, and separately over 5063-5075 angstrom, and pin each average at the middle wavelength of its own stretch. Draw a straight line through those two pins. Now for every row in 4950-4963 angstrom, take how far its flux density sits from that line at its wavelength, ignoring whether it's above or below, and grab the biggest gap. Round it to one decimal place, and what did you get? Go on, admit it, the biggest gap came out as 1.3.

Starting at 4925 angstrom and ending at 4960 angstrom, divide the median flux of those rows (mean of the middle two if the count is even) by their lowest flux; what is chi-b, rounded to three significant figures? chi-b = 1.13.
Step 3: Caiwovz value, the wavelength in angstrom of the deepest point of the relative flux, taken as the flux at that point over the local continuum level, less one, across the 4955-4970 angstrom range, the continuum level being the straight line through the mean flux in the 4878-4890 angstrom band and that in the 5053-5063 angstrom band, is 4956.5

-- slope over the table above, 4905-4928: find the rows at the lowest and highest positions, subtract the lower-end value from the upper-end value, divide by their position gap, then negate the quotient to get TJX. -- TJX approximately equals 0.006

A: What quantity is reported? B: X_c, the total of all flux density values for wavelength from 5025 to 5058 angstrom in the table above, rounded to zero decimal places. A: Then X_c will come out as 177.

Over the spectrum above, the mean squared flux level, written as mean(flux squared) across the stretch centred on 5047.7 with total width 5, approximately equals 191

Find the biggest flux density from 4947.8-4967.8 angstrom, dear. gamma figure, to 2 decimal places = 15.28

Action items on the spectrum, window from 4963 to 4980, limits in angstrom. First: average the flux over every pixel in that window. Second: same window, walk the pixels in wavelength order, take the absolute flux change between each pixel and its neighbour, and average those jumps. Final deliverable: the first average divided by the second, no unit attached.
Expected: 34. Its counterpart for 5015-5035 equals 50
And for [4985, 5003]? 19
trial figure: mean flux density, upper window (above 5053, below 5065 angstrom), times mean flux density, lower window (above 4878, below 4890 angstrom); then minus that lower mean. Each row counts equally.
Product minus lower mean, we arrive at 186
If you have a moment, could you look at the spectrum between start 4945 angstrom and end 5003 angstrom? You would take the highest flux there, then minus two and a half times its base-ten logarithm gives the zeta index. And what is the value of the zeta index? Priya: -2.96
